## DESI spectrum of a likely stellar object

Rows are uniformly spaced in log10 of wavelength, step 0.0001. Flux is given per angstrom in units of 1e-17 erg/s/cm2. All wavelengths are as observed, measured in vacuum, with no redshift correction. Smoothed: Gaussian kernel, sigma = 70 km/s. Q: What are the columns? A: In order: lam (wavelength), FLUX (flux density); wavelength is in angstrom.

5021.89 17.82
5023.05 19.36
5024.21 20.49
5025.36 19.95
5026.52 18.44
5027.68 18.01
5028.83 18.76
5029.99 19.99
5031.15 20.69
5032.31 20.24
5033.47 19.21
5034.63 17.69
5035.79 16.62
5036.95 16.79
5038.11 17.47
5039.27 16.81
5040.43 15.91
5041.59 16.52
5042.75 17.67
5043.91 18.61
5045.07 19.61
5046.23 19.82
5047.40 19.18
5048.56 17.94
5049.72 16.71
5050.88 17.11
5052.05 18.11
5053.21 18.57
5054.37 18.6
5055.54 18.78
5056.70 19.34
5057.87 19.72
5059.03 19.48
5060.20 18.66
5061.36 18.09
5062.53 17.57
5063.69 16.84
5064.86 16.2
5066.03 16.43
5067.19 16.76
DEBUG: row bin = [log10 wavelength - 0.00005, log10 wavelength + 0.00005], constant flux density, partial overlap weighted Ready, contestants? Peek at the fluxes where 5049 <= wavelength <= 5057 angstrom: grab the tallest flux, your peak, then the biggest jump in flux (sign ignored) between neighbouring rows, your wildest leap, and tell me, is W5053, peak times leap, 19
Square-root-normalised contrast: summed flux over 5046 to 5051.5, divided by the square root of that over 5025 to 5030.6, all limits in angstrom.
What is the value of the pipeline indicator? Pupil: 9.3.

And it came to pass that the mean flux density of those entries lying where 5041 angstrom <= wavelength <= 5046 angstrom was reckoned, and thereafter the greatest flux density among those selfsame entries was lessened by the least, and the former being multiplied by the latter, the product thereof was 56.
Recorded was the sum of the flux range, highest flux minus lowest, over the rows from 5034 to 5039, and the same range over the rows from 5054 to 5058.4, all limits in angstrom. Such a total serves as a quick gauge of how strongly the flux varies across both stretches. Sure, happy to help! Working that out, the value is 2.2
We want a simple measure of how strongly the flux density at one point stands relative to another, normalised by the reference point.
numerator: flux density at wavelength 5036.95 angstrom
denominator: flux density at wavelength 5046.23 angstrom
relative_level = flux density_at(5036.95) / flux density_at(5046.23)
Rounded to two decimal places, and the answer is 0.85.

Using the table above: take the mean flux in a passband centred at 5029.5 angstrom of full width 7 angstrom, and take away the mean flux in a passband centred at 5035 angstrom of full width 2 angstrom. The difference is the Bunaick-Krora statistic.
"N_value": 2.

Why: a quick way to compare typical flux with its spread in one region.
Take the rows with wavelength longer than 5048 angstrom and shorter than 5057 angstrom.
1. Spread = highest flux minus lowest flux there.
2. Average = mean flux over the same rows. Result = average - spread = 15.5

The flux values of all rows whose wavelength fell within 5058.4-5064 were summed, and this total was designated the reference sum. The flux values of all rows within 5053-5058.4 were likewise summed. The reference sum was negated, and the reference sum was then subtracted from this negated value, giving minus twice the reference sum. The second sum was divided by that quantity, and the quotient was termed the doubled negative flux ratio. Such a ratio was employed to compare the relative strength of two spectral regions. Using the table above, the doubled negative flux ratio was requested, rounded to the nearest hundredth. -0.52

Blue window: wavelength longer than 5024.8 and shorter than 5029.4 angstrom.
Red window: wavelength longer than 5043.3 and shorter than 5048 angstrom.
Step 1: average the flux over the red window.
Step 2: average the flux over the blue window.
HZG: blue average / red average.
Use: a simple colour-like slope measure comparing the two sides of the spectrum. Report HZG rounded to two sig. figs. 0.97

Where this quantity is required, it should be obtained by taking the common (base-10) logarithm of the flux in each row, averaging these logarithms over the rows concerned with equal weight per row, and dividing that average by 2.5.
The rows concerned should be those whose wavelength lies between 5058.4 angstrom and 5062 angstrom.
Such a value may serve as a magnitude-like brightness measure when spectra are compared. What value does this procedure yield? 0.509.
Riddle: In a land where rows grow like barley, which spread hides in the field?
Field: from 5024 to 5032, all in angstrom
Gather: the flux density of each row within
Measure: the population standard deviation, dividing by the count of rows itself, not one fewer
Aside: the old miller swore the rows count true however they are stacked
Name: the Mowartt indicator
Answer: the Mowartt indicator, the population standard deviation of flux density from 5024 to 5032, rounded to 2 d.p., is 0.98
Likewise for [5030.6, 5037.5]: 1.60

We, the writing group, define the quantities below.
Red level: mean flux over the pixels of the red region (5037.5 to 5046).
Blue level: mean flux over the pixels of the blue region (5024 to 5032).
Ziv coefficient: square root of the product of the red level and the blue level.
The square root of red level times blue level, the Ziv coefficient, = 18.5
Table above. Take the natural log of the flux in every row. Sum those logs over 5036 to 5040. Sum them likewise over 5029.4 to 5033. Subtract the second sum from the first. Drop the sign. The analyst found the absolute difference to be 0.53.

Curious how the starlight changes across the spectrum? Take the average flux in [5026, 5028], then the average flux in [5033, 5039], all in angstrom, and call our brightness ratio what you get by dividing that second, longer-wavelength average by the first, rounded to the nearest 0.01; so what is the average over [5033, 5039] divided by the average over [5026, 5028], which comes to 0.96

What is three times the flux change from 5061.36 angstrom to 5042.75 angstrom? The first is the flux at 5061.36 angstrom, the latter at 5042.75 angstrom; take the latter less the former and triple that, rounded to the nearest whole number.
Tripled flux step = -1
